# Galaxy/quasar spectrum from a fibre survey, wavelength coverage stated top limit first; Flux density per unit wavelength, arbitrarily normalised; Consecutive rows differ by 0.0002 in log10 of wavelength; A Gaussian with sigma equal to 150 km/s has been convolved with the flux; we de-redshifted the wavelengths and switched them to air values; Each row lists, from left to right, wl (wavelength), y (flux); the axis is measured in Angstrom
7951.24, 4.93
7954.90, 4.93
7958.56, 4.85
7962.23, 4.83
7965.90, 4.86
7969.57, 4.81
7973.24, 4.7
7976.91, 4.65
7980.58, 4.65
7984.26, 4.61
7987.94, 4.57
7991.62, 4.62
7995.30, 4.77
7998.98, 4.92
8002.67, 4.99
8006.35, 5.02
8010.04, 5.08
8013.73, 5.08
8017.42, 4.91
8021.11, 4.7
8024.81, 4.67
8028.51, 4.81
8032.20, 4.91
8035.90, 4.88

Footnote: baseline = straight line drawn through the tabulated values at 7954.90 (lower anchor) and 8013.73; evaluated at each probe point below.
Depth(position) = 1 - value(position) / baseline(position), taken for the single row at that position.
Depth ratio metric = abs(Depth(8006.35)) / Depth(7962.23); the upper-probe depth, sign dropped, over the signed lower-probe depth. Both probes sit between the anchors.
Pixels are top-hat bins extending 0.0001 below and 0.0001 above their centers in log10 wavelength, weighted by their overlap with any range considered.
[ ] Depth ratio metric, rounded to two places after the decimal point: 0.34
